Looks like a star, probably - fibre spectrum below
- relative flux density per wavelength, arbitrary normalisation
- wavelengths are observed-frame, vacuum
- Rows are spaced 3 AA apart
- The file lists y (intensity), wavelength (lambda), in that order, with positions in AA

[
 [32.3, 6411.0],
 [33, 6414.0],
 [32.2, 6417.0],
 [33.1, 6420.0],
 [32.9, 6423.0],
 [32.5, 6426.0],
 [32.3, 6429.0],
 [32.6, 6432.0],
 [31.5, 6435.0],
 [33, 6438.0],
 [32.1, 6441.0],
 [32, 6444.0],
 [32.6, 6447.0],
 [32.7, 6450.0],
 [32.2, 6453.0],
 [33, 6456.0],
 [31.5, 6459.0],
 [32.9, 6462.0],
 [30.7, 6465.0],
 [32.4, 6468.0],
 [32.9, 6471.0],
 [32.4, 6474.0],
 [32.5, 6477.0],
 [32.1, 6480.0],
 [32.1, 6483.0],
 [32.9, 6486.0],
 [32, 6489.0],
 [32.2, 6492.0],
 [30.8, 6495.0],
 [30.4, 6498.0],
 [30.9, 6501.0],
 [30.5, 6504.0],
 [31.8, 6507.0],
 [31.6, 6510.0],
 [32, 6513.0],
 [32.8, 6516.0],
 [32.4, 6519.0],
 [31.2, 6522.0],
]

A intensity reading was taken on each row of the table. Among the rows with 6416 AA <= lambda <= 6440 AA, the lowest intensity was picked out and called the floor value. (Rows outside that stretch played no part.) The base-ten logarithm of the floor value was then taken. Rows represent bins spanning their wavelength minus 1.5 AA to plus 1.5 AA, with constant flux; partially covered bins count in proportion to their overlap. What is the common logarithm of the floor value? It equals 1.50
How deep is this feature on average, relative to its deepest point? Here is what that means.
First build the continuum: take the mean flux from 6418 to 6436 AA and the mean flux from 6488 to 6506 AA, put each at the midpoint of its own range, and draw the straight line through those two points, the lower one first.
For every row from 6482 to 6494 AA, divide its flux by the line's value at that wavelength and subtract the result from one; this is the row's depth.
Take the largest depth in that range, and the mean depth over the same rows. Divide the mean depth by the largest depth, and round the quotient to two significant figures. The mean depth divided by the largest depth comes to 1.4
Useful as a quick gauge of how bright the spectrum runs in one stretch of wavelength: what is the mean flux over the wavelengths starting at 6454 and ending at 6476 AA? 32.3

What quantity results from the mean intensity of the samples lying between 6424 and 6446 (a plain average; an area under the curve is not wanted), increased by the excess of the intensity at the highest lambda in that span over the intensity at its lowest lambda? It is 32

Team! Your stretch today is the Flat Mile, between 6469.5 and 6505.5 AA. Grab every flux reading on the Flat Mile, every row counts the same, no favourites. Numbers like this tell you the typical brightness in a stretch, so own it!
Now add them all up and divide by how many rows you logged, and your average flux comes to 31.81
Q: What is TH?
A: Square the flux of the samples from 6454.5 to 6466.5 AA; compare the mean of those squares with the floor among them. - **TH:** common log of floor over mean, -0.037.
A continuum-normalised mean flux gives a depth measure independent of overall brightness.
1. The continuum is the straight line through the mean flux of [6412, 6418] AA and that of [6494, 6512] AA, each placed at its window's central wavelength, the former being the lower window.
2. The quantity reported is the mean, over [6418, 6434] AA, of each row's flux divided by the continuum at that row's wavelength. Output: 1.01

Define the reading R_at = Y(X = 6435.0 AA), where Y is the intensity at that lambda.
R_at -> 31.5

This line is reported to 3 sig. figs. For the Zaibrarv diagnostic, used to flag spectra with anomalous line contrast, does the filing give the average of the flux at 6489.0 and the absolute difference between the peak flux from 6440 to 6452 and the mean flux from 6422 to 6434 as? 16.1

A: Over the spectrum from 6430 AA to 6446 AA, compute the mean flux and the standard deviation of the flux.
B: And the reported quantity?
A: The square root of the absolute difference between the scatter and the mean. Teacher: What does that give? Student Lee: 5.63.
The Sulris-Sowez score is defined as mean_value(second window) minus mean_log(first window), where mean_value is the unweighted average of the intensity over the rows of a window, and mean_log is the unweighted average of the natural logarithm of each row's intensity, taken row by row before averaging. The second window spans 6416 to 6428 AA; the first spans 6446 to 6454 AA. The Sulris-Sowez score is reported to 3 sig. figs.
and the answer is 29.2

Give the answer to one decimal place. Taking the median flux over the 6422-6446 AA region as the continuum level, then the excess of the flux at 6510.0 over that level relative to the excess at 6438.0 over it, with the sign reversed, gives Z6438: 1.3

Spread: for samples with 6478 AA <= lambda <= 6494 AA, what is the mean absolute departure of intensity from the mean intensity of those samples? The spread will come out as 0.3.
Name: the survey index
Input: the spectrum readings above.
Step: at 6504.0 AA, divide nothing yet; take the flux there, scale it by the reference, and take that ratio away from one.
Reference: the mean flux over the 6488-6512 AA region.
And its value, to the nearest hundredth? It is 0.02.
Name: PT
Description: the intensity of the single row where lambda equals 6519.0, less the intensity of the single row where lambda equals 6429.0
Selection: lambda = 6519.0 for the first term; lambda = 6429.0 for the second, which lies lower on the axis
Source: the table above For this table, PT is 0.10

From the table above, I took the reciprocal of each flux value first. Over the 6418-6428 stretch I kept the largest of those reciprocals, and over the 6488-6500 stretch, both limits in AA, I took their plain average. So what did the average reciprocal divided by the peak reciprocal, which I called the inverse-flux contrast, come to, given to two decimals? 1.04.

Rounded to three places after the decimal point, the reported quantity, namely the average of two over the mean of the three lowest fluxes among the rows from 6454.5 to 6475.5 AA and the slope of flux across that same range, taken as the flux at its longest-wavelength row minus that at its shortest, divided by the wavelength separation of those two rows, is 0.015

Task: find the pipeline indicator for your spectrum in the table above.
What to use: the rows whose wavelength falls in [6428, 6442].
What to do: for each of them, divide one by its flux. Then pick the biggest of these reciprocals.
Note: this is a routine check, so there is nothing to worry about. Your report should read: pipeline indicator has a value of 0.0317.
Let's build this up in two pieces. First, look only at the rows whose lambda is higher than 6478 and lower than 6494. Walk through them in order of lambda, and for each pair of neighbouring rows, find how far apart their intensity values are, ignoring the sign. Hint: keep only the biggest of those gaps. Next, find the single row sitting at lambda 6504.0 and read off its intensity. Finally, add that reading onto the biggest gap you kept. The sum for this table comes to 31.4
